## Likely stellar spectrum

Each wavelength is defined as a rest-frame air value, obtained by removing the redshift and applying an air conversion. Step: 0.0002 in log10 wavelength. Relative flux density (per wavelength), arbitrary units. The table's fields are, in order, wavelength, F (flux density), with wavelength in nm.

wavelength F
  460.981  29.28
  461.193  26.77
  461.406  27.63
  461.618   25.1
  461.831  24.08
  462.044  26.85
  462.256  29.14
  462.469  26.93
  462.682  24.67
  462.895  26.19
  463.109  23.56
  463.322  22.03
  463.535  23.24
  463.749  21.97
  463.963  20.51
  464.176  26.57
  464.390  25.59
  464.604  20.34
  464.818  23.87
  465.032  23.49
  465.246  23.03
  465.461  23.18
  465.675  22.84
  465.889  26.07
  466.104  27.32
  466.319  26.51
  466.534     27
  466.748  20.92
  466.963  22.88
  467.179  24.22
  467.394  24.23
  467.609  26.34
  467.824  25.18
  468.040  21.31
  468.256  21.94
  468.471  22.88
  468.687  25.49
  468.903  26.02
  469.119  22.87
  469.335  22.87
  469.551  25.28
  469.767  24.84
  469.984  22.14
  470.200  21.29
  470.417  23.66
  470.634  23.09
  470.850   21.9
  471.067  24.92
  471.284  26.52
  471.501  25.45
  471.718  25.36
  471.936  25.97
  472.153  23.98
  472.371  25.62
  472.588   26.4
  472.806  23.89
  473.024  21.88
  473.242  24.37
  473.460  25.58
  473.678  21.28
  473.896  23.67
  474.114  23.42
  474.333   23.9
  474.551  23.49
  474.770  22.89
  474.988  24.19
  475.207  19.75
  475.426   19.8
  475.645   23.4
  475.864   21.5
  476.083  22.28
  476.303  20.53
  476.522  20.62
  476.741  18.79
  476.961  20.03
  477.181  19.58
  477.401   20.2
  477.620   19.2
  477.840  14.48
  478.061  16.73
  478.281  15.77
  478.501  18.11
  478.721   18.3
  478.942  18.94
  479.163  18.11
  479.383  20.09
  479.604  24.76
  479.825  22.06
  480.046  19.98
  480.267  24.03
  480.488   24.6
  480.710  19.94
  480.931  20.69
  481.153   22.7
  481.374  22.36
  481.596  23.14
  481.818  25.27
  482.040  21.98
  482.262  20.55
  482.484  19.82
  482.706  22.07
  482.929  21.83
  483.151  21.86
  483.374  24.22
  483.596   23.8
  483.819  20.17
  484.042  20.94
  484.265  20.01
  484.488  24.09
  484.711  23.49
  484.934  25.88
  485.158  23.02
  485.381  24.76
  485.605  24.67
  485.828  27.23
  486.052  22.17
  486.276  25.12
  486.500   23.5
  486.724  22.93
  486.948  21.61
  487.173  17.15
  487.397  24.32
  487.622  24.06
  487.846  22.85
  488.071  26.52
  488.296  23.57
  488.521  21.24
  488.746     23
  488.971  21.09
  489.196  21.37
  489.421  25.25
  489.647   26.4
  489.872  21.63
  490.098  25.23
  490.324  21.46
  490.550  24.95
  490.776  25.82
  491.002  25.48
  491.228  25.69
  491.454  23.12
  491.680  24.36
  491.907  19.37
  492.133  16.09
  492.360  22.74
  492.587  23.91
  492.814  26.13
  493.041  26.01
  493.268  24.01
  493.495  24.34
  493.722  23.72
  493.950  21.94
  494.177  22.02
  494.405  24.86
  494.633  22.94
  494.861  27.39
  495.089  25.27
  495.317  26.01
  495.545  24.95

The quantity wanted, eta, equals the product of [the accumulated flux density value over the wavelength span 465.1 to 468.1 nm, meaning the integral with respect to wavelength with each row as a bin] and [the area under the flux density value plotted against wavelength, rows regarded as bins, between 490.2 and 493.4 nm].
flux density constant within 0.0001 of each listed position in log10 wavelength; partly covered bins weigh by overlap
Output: 5509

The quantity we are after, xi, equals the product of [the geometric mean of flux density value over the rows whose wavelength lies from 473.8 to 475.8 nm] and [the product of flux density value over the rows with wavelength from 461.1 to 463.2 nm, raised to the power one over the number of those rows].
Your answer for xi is 590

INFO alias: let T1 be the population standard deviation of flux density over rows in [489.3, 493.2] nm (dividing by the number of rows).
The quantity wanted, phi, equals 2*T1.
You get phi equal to 5.4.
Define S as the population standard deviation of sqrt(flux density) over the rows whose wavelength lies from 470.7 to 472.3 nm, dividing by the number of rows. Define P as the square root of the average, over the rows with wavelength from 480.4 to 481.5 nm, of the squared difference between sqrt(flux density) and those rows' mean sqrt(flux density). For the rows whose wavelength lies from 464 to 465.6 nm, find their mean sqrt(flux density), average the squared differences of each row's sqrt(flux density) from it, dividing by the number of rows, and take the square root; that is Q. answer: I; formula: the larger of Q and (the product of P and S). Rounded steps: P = 0.17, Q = 0.191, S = 0.14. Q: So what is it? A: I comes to 0.191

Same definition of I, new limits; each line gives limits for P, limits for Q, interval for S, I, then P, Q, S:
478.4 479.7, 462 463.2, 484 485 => 0.173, 0.26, 0.173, 0.22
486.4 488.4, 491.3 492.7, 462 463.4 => 0.328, 0.26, 0.328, 0.22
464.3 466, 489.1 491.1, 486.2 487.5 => 0.200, 0.17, 0.200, 0.29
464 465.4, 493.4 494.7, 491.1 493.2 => 0.114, 0.20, 0.114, 0.34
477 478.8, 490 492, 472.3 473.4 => 0.220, 0.22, 0.220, 0.16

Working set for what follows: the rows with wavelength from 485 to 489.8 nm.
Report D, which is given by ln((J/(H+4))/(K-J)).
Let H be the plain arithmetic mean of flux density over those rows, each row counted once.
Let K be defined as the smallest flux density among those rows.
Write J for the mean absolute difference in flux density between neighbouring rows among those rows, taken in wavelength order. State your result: -5.15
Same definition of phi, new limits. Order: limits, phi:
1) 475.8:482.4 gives 5.1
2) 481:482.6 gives 3.3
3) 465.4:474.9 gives 3.4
